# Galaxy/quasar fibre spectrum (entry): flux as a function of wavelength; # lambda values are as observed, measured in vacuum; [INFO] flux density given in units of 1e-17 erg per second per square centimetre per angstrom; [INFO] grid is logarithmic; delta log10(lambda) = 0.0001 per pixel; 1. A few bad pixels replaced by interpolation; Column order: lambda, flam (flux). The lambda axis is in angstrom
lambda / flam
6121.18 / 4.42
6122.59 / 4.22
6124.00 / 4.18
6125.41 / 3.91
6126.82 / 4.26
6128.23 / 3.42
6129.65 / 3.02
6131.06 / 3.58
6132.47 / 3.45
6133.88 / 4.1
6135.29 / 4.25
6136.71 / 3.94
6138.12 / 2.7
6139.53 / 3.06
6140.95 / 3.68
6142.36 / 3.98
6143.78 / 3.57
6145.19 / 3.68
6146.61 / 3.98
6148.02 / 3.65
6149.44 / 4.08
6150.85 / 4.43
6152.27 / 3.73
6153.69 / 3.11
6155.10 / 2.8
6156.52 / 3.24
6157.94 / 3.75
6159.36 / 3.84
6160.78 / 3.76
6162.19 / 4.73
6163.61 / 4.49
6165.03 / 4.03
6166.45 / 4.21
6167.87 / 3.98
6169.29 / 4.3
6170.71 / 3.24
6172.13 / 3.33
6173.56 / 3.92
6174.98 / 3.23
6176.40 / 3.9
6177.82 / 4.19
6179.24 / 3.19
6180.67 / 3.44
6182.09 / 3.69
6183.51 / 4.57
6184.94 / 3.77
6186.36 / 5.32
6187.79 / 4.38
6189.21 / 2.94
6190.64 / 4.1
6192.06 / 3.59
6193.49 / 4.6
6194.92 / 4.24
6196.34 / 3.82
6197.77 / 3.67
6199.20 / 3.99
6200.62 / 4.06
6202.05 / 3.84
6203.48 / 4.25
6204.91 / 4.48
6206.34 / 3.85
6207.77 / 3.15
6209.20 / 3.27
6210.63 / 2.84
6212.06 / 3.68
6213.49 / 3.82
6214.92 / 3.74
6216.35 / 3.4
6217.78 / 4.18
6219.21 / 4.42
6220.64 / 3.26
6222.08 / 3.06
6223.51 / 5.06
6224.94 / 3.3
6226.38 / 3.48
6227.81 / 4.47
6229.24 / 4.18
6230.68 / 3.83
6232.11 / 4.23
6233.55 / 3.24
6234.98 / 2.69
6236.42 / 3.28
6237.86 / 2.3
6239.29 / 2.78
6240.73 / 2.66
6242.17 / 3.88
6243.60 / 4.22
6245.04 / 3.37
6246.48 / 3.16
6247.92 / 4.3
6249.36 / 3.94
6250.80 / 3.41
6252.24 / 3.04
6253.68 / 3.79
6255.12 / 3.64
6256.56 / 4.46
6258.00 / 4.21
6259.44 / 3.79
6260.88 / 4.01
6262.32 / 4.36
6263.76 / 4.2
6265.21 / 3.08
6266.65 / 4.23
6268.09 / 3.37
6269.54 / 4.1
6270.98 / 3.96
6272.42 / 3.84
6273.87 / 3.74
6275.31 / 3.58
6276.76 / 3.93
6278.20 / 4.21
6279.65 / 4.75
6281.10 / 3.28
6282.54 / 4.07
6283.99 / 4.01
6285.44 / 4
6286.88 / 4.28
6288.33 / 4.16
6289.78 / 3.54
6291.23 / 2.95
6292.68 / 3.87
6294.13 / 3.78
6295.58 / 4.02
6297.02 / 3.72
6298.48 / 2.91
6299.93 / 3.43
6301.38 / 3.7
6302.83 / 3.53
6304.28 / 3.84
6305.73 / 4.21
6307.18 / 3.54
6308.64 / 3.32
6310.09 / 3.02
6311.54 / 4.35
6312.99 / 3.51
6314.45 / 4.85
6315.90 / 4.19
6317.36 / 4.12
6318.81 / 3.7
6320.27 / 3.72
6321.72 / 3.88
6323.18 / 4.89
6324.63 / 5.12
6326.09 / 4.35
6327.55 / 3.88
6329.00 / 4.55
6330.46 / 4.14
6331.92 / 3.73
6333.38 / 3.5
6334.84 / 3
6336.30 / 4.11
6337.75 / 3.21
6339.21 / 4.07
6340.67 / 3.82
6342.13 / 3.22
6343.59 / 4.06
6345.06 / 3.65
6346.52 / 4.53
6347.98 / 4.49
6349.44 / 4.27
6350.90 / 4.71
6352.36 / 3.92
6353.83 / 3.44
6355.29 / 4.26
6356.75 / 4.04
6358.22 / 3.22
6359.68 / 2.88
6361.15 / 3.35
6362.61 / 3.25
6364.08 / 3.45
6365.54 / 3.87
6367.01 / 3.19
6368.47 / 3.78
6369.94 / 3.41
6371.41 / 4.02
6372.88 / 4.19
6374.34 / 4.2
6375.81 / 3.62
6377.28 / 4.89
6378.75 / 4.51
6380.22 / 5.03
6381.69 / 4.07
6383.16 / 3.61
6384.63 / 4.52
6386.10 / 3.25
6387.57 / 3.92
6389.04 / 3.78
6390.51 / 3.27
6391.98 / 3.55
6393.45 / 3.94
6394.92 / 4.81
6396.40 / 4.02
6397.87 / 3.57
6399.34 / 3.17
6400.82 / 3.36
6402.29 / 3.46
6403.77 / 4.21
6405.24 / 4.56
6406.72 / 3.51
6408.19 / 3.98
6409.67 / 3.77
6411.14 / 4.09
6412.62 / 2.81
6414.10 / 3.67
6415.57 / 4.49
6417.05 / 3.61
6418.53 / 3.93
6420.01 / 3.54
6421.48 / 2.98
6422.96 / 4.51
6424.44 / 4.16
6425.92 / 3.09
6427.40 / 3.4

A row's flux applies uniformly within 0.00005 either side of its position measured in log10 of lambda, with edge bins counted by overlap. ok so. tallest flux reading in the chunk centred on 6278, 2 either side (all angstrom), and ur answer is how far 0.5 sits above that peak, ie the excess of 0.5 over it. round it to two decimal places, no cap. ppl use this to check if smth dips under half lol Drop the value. -4.25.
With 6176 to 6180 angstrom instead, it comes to -3.69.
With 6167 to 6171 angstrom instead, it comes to -3.80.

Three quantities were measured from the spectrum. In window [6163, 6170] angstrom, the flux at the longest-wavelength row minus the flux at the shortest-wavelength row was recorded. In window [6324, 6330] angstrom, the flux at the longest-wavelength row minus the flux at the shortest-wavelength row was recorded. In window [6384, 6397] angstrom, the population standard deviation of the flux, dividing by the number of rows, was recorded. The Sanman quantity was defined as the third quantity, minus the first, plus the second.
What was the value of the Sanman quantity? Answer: 0.1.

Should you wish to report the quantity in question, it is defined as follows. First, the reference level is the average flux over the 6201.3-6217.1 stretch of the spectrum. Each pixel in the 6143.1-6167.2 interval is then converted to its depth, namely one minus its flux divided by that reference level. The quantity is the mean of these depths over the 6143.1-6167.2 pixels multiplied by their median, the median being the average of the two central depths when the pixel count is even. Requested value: 0.0011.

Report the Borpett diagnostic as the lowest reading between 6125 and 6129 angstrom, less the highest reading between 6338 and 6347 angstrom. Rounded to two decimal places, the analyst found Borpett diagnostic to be -1.11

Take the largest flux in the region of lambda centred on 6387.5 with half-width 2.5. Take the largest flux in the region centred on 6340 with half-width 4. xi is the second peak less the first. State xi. 0.19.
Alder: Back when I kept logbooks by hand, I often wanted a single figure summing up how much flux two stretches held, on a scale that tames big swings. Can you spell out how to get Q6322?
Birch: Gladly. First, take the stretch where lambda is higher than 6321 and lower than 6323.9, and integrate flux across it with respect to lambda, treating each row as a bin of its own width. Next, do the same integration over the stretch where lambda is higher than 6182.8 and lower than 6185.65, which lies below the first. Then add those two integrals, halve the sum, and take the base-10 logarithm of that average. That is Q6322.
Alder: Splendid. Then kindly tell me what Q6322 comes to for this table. 1.09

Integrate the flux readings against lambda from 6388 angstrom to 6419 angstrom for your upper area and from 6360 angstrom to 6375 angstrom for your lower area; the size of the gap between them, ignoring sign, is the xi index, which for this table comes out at 63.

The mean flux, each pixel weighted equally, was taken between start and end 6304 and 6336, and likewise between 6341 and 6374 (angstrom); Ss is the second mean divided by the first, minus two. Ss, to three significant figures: -1.05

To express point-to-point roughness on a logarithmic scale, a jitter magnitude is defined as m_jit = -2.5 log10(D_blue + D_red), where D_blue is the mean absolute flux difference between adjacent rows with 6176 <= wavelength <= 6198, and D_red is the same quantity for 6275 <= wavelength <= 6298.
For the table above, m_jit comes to -0.18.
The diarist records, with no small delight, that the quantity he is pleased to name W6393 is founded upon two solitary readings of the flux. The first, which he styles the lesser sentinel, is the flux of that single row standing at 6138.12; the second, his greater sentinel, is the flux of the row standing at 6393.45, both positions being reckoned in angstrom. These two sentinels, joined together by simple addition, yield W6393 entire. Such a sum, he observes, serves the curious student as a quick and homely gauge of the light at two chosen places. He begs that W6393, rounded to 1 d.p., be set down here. 6.6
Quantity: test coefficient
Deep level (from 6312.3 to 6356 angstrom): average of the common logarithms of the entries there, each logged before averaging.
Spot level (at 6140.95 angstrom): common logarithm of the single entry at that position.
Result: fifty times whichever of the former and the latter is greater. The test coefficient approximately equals 30.1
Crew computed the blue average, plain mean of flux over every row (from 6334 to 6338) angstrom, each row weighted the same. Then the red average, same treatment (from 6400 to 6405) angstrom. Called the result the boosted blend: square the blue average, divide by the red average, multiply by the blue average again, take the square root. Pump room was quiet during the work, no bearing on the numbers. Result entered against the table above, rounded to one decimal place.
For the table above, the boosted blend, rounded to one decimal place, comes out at 3.3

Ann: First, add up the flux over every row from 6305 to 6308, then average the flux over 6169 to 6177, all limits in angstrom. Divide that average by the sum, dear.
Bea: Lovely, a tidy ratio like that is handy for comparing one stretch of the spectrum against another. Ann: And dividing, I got 0.47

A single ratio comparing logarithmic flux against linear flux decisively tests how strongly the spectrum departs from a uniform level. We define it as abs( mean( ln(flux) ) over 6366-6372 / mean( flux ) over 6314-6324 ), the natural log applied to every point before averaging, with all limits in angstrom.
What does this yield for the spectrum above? 0.305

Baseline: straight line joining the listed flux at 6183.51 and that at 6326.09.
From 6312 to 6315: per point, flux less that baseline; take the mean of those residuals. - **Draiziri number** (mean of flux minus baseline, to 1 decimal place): -0.2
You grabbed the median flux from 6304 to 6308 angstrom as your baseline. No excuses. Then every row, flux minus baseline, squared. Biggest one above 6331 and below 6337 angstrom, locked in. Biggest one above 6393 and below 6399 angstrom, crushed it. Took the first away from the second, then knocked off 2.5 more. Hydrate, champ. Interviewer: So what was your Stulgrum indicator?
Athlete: -2.26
